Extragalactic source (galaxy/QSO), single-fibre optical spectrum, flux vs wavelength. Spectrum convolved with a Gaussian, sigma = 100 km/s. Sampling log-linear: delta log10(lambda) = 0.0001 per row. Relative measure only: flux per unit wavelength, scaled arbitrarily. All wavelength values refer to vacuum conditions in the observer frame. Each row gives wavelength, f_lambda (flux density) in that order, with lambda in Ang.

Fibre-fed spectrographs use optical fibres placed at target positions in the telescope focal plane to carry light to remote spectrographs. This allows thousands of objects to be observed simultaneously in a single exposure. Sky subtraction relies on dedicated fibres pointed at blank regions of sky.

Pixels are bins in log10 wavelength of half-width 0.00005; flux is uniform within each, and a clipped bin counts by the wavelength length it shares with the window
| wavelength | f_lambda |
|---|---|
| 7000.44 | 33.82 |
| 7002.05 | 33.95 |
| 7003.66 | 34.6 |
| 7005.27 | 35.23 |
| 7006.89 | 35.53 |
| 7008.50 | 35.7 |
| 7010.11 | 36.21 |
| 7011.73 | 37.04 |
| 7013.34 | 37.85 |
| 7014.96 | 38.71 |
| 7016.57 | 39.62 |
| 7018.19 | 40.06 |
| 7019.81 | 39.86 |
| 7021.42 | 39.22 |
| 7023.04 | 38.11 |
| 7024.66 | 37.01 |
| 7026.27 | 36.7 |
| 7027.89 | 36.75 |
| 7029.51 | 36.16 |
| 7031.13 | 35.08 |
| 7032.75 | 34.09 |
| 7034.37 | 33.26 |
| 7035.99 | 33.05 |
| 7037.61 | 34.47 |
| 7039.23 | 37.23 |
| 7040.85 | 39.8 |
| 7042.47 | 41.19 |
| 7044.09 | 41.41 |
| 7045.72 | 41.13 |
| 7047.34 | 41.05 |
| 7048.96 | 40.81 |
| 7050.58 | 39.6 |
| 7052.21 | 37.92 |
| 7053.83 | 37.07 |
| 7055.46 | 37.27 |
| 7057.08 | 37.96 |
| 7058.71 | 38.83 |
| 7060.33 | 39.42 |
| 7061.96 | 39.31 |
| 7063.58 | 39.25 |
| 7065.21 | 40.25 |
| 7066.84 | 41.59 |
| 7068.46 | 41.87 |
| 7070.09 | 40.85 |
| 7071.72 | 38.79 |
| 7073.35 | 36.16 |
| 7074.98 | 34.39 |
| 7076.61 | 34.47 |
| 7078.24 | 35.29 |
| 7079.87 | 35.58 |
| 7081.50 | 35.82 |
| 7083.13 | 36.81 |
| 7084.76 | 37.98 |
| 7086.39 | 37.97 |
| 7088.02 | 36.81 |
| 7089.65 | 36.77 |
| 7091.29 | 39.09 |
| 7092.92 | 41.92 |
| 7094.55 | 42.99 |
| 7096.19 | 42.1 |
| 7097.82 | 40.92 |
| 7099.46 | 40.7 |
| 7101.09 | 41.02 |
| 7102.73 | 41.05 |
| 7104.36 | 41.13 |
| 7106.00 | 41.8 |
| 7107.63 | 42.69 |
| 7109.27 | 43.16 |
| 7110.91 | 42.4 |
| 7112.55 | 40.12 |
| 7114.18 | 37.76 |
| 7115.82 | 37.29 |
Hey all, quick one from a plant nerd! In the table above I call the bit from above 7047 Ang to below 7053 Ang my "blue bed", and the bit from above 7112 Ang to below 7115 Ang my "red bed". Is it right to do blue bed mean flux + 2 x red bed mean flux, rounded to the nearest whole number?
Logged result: 118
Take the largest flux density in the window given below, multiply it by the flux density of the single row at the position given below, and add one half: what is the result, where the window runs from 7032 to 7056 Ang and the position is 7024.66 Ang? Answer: 1533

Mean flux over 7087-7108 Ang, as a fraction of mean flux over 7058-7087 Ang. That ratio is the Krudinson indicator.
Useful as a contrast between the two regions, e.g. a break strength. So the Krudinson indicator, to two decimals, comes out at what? 1.07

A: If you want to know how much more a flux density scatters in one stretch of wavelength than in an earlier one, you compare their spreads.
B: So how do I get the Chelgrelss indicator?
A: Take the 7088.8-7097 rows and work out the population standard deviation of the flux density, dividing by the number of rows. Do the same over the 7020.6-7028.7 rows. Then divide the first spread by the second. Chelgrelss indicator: 2.4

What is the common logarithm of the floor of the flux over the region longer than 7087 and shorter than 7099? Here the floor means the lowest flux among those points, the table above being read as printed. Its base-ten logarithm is 1.57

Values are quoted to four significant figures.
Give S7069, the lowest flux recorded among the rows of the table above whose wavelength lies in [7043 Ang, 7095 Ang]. 34.39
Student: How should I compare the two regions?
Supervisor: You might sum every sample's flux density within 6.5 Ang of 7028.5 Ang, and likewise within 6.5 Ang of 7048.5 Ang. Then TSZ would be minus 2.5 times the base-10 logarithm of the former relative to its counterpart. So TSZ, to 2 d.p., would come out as 0.12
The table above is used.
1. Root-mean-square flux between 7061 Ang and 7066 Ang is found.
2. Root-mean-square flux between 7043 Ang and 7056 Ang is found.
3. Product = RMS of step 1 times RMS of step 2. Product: 1567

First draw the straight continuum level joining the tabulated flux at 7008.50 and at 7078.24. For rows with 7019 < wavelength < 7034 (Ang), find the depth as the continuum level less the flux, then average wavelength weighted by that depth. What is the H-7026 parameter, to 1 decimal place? 7021.3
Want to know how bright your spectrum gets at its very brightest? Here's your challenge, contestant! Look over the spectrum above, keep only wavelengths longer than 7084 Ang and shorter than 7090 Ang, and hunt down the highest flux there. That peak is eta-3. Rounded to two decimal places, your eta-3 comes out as 37.98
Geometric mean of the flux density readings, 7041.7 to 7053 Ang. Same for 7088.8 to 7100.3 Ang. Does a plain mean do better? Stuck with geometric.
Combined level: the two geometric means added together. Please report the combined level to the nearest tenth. 81.0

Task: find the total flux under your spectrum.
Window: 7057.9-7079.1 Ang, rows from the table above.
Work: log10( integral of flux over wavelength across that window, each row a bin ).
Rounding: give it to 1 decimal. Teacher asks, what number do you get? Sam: 2.9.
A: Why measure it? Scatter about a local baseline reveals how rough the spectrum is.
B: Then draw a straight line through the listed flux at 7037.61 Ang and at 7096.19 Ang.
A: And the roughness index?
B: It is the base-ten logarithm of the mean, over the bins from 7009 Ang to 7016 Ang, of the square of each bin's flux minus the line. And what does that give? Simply 1.60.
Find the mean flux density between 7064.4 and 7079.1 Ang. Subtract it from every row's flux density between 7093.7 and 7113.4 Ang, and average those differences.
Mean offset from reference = 3.5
